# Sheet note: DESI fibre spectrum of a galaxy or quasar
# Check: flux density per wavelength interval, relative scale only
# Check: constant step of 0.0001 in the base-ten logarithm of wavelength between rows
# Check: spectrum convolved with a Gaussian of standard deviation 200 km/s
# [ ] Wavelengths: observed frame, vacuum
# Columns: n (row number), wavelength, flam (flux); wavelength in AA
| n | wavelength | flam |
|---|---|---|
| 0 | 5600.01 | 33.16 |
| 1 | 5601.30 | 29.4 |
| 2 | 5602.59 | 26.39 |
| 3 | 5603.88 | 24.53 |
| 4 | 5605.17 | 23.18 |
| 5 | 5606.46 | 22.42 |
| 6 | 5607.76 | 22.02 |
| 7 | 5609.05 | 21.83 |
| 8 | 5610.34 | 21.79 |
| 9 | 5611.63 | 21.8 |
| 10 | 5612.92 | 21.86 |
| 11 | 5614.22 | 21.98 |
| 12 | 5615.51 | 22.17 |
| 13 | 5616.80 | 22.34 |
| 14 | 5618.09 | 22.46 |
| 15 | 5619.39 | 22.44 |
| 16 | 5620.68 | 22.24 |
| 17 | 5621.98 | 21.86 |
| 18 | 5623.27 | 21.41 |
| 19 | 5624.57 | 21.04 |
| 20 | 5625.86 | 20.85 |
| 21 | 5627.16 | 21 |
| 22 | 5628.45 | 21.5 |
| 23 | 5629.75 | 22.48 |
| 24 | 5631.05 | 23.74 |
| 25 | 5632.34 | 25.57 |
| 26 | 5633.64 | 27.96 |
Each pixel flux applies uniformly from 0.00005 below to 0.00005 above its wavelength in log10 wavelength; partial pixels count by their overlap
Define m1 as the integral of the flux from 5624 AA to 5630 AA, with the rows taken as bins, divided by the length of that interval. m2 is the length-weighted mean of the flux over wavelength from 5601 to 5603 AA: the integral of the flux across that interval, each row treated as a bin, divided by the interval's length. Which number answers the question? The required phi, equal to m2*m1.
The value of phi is 593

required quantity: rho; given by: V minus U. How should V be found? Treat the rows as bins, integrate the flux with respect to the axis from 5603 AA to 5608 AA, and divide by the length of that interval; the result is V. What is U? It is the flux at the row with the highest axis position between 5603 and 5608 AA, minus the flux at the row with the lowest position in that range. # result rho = 26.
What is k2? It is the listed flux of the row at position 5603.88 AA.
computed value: 24.53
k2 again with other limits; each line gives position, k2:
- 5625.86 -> 20.85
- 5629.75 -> 22.48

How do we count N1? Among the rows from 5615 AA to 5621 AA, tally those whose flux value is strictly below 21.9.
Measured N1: 0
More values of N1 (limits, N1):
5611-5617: 2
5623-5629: 5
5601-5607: 0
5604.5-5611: 2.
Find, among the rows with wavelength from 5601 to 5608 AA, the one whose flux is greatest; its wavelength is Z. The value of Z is 5601.30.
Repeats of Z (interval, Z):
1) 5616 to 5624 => 5618.09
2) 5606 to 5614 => 5606.46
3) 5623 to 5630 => 5629.75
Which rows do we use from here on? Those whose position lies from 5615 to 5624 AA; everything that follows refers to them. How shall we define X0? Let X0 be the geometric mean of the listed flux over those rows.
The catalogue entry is 22.1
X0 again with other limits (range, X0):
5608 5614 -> 21.8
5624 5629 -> 21.1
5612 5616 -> 22.0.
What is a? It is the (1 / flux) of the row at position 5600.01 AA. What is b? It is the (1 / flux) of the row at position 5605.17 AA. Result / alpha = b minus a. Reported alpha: 0.0130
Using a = 0.0302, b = 0.0431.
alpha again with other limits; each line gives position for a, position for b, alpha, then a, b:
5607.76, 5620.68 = -0.0004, 0.0454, 0.0450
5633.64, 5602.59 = 0.0021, 0.0358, 0.0379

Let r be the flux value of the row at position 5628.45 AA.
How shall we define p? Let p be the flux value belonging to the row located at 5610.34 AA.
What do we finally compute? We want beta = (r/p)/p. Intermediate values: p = 21.79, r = 21.5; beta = 0.045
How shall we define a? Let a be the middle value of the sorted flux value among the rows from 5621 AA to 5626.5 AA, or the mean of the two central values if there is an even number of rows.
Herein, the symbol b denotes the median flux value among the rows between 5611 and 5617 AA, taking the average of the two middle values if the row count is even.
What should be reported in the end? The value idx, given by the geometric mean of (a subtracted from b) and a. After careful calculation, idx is 4.0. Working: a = 21.2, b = 22.0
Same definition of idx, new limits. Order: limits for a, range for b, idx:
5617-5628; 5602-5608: 5.8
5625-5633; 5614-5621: 2.6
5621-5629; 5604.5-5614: 3.7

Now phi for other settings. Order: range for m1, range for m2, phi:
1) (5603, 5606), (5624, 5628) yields 504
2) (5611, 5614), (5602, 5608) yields 518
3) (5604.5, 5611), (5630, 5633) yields 542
